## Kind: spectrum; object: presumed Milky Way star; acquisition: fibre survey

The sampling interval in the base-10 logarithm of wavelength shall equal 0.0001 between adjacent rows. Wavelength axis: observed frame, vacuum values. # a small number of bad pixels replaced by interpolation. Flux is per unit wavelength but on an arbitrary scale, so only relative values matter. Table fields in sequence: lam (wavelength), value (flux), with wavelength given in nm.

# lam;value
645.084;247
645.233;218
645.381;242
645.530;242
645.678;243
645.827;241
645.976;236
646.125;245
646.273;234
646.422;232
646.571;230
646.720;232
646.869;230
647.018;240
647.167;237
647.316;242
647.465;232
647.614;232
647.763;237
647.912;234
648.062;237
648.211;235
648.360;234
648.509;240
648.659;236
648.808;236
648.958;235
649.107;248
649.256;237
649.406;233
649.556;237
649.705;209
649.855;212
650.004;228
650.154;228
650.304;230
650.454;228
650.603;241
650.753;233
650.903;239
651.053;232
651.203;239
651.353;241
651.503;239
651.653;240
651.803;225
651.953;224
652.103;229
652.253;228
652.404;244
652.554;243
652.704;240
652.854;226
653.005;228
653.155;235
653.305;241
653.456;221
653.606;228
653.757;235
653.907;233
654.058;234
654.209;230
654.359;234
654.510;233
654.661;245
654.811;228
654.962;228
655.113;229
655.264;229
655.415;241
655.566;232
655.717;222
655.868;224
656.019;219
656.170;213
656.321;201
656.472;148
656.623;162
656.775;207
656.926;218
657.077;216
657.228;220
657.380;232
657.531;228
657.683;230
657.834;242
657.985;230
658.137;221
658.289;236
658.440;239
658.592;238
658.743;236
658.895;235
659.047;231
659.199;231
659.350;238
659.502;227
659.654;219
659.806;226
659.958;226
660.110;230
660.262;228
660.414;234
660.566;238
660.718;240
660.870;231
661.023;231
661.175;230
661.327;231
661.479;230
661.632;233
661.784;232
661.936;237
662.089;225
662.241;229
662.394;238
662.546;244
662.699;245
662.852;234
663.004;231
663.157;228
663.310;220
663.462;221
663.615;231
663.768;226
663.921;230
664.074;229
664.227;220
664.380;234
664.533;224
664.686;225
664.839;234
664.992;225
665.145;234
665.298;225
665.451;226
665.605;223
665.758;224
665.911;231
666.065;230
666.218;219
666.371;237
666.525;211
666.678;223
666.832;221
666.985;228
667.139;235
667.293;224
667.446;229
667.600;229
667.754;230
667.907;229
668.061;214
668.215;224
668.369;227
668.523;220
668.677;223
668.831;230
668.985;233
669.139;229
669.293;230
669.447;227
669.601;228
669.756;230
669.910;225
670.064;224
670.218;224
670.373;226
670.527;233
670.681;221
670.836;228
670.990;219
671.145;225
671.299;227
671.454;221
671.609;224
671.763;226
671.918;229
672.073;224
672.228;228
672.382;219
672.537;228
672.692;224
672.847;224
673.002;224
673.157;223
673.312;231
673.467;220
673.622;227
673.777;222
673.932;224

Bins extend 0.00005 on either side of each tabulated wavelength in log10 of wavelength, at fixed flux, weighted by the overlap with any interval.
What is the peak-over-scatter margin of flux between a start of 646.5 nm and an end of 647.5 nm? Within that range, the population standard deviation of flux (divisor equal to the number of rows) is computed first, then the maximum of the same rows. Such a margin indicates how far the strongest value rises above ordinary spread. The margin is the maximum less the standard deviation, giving 237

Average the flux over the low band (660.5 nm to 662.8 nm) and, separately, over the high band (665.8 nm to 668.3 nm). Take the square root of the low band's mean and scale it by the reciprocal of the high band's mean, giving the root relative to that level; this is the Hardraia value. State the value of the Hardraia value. 0.0678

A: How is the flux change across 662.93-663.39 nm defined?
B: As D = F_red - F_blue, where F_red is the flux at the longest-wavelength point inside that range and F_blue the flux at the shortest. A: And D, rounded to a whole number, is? -11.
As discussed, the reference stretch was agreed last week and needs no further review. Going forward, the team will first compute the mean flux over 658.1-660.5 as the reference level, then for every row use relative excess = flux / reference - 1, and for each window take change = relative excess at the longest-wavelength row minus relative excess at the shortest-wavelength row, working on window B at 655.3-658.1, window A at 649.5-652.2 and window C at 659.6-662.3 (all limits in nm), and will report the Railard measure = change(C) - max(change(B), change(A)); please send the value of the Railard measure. 0.08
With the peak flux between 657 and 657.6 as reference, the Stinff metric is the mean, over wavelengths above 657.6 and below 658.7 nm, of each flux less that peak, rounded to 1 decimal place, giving 1.7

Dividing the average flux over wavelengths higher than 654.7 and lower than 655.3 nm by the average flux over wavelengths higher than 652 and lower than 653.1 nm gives 0.98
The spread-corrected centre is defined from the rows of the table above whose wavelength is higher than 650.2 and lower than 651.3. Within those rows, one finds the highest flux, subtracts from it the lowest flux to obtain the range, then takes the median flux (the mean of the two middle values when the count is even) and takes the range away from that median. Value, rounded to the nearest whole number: 220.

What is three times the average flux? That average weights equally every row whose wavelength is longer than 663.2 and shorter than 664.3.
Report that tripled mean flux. 676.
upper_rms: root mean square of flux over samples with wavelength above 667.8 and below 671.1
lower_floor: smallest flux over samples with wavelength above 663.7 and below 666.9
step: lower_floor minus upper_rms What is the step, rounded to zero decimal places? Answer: -15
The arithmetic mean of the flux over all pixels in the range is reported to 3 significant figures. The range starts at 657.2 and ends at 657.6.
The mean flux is 227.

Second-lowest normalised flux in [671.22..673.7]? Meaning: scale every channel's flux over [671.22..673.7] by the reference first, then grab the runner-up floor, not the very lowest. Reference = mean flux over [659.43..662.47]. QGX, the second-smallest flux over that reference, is 0.95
